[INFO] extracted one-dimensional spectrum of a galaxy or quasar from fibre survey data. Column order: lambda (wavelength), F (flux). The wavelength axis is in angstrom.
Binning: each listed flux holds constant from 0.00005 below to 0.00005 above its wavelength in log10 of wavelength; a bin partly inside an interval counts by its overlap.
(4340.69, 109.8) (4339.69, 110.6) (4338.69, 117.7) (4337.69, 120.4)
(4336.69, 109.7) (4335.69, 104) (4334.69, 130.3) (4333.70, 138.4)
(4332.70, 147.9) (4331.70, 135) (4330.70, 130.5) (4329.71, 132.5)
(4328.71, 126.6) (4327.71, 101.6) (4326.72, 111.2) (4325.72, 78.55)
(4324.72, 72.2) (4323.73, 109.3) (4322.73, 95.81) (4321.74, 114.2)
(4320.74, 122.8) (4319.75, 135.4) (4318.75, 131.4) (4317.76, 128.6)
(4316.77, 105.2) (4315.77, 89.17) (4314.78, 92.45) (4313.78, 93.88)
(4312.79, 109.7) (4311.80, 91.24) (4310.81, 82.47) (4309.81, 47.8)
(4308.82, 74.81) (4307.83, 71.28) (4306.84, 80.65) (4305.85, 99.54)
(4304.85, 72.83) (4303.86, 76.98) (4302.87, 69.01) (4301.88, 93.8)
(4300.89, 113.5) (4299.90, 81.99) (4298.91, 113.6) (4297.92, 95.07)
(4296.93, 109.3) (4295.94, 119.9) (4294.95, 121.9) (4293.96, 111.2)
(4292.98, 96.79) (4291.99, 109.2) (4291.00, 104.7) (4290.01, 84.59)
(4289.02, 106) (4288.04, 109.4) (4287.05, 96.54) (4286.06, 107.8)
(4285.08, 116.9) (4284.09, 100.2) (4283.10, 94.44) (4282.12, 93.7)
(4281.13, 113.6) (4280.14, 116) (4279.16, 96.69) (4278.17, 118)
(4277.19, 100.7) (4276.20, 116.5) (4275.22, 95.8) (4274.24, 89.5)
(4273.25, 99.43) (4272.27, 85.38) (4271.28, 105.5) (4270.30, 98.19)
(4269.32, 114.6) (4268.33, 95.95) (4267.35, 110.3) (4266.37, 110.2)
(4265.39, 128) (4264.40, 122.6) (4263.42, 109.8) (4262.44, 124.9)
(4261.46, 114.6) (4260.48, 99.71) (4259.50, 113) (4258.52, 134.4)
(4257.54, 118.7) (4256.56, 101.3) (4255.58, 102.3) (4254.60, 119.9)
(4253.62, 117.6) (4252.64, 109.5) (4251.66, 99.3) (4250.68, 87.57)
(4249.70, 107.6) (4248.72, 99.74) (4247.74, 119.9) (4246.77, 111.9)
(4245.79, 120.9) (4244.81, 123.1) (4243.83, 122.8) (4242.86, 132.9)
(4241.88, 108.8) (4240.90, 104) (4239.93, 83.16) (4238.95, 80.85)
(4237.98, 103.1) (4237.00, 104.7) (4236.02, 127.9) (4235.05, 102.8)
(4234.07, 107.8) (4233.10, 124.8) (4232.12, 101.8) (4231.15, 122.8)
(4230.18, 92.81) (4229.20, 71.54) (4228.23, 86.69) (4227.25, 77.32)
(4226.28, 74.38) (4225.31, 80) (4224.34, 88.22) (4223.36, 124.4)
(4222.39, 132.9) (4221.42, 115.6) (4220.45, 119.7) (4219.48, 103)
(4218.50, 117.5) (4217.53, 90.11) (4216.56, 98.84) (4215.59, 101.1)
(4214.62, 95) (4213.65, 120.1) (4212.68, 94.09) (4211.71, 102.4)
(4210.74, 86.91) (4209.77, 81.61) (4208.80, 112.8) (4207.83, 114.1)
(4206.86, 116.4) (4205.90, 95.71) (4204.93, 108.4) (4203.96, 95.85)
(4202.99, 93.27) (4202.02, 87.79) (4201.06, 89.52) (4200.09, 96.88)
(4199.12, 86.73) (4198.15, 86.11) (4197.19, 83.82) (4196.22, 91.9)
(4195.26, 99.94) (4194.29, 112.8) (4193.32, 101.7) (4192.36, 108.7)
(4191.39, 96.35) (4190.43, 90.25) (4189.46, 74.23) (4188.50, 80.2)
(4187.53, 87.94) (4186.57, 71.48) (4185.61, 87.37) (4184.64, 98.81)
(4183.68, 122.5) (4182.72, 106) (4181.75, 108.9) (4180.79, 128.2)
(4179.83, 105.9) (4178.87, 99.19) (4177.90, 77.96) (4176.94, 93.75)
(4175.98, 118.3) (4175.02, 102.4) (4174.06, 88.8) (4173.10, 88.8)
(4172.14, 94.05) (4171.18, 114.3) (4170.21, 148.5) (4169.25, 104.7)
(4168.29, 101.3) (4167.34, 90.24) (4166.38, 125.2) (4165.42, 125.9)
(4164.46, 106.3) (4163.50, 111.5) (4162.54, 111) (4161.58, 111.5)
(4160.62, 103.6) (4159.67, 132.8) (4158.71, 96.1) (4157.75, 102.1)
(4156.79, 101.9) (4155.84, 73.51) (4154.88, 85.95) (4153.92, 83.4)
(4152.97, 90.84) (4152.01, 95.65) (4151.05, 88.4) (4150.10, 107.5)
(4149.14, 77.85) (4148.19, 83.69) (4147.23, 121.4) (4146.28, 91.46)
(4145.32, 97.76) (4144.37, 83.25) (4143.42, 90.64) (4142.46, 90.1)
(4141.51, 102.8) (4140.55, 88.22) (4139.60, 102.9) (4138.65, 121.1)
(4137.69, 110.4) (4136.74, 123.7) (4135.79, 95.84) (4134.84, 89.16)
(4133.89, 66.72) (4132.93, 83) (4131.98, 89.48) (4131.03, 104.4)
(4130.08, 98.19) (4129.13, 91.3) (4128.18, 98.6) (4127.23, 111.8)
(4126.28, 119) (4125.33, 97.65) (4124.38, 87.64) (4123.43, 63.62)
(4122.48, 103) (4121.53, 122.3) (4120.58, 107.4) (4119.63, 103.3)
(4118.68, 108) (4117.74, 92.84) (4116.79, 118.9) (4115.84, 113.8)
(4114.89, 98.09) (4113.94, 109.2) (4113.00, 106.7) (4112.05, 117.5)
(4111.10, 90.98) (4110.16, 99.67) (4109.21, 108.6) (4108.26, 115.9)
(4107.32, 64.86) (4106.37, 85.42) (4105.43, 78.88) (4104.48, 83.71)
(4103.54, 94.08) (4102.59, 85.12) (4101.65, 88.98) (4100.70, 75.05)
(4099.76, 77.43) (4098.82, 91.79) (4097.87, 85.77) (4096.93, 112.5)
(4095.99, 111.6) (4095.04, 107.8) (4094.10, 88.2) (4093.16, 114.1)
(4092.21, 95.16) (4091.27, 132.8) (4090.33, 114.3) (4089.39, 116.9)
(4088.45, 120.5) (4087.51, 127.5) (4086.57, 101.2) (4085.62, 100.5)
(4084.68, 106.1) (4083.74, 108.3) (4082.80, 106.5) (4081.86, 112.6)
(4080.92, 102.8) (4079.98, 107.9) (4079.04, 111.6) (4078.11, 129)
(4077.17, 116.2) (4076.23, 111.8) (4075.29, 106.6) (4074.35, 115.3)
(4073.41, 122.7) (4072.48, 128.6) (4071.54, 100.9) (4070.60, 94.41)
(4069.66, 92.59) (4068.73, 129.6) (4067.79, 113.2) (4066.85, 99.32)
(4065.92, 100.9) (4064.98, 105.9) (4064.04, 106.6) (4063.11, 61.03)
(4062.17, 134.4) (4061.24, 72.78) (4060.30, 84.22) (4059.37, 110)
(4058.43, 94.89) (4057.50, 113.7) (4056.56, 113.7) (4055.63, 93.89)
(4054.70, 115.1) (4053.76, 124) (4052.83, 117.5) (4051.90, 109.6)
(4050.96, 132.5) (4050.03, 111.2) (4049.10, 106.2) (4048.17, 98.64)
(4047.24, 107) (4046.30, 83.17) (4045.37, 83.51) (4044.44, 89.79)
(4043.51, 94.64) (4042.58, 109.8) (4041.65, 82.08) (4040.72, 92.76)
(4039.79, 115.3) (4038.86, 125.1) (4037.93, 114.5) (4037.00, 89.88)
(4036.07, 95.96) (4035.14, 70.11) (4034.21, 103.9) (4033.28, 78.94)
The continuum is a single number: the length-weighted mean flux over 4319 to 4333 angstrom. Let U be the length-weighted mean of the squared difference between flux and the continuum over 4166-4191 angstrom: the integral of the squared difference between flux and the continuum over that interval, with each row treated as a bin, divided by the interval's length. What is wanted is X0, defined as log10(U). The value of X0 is 2.73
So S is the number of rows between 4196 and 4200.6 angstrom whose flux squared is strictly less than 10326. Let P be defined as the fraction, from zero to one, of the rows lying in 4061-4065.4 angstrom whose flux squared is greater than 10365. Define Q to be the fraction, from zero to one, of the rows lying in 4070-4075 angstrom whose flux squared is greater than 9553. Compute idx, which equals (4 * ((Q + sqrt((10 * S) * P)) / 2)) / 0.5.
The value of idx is 25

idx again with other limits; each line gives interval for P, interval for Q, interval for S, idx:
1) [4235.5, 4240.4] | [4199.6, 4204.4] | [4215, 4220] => 17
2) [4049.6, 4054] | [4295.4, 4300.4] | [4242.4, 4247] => 2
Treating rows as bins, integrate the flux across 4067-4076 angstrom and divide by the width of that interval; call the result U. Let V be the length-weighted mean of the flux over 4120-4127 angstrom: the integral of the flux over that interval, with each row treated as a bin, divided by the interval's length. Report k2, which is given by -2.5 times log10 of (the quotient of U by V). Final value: -0.11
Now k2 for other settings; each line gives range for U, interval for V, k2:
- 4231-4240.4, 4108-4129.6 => -0.02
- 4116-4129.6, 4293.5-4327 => -0.05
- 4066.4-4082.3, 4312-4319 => -0.06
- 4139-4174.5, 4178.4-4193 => -0.03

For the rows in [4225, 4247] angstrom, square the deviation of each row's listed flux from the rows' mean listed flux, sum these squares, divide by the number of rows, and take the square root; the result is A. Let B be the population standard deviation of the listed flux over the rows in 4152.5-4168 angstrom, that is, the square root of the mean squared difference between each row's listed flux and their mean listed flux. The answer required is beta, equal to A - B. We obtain 3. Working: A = 18.5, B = 15.9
